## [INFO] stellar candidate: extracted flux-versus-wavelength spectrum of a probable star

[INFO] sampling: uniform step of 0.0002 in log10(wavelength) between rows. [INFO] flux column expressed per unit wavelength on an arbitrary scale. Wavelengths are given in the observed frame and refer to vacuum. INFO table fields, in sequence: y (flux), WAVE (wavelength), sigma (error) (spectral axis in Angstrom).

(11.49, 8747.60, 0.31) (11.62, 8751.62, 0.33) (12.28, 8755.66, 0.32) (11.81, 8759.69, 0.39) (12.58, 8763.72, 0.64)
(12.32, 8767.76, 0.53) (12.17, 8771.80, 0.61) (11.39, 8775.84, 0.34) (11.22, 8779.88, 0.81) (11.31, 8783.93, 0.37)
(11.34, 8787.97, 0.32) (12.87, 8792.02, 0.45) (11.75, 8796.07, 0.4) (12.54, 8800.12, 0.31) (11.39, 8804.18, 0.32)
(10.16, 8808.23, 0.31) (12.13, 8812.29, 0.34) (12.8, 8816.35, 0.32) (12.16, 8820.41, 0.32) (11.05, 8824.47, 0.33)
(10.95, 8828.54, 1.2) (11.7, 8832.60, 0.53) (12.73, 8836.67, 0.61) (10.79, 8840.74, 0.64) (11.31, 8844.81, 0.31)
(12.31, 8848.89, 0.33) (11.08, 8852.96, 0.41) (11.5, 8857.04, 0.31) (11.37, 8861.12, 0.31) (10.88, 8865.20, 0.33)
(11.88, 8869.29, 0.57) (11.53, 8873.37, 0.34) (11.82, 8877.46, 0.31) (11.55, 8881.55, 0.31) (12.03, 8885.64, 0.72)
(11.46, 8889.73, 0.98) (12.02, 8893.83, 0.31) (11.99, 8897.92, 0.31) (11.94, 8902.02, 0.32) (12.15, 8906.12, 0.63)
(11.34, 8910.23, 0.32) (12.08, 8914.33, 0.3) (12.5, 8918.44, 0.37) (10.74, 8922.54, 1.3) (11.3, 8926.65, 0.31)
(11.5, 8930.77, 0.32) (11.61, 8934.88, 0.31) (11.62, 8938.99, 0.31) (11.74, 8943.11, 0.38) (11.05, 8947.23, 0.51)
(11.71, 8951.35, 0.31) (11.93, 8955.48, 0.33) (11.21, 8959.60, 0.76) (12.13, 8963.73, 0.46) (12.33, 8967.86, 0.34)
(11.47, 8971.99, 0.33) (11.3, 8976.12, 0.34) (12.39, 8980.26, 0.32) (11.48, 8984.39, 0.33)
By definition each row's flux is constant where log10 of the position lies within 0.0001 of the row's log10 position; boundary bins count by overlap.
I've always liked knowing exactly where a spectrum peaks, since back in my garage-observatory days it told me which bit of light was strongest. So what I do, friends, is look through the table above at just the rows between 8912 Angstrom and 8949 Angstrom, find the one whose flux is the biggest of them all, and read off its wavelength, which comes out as 8918.44 Angstrom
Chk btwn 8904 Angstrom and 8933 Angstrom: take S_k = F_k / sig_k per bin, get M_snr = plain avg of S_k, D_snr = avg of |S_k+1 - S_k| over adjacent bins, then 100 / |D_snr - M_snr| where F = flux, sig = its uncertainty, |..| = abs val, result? 6.1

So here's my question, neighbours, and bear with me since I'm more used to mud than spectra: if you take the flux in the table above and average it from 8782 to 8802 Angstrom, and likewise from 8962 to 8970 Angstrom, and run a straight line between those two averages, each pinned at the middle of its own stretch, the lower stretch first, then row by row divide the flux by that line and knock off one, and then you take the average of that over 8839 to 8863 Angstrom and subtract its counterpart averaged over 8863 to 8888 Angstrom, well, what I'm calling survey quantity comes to -0.015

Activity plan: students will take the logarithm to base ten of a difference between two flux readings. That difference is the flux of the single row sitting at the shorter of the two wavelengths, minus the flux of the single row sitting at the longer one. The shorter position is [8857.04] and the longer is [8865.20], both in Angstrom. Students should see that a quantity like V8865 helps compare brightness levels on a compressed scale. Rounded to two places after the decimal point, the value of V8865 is -0.21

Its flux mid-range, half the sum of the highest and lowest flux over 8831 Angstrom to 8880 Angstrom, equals 11.8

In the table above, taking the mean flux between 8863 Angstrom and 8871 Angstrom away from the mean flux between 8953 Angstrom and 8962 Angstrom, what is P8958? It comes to 0.2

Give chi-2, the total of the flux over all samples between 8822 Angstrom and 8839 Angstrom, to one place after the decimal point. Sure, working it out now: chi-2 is 46.4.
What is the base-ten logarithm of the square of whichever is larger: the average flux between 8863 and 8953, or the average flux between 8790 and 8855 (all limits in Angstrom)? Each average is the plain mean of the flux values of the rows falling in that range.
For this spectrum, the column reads 2.14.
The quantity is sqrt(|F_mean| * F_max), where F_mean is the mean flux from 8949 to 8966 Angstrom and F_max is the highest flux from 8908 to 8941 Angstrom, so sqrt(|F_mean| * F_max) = 12.1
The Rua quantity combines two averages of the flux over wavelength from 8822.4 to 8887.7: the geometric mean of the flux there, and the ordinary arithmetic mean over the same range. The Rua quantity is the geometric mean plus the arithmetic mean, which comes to 23.0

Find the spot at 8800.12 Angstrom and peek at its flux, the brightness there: 12.54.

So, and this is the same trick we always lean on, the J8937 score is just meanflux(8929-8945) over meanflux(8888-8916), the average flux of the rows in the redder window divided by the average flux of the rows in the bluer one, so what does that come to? 0.980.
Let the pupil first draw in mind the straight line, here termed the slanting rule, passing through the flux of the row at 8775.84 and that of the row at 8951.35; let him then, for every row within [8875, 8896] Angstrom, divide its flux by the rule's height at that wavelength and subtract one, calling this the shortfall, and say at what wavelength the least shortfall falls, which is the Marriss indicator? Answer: 8889.73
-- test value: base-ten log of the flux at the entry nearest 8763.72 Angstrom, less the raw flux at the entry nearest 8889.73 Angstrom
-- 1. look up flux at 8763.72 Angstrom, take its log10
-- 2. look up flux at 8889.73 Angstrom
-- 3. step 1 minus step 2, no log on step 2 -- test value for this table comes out -10.4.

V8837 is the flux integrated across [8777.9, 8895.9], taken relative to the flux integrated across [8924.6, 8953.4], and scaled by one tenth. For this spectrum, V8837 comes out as 0.41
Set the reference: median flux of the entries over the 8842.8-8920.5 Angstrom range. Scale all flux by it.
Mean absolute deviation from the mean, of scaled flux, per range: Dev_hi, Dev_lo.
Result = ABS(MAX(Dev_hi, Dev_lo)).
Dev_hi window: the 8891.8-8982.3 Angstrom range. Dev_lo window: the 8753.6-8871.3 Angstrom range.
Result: 0.048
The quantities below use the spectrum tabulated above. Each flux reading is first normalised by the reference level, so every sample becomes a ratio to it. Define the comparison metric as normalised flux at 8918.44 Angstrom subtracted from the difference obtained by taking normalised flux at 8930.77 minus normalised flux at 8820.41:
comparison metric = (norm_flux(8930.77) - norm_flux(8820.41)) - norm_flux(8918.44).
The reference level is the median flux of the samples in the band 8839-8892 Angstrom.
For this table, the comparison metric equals -1.14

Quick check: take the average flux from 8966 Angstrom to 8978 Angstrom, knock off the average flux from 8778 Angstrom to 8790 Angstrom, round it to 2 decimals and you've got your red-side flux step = 0.41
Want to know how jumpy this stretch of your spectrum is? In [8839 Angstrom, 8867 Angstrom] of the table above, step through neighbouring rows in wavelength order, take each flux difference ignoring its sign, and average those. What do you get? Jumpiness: 0.63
